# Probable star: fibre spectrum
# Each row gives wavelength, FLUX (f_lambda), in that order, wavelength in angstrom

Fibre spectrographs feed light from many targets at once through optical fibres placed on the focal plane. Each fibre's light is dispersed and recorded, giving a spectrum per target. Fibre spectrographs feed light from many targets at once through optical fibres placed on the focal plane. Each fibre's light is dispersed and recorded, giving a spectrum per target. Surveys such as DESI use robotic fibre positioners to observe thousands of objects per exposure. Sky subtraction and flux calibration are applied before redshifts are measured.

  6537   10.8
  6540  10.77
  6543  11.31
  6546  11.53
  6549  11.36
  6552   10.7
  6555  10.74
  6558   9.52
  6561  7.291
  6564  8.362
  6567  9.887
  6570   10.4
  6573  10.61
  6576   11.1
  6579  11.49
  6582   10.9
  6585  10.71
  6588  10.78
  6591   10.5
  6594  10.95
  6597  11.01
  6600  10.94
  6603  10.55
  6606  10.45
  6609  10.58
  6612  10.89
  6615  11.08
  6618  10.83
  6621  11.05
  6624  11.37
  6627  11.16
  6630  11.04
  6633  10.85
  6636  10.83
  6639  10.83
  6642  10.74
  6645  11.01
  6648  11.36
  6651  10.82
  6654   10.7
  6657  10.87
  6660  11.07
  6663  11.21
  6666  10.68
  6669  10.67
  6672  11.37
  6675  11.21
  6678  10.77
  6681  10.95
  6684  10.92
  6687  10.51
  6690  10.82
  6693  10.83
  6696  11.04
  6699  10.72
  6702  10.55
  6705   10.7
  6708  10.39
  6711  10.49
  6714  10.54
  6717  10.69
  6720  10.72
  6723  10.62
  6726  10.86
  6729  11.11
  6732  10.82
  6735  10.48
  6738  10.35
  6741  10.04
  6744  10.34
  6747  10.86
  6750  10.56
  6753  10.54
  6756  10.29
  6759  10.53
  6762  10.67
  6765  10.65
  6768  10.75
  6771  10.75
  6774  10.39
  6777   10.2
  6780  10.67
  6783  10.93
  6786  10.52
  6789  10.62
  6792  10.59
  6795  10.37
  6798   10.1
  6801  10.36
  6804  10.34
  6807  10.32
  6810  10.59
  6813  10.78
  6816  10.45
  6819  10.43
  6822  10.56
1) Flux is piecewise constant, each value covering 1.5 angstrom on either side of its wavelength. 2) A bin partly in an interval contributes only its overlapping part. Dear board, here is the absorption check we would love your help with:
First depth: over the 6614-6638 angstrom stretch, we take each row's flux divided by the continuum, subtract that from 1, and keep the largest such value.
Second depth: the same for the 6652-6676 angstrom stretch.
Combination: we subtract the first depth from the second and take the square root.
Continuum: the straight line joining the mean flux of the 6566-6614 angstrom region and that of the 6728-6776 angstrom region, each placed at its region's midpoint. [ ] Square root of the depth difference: 0.10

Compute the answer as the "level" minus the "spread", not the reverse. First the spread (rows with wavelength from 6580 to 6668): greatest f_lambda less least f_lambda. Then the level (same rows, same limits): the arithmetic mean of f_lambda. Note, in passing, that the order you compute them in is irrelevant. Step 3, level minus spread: 10.0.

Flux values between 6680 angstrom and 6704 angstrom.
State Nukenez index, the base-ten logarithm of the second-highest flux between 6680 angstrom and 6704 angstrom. 1.039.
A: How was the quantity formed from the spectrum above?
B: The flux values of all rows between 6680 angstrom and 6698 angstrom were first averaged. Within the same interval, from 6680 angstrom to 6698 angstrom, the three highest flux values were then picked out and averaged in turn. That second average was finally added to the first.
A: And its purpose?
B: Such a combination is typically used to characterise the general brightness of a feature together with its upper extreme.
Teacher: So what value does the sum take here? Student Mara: 21.8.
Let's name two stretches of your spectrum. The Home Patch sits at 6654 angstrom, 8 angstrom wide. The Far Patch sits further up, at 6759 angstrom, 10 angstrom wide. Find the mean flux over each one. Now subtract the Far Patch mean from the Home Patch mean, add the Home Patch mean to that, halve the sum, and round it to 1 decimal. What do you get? 5.5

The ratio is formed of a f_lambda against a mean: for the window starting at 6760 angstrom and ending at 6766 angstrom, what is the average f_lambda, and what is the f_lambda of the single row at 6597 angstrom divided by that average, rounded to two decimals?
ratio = 1.03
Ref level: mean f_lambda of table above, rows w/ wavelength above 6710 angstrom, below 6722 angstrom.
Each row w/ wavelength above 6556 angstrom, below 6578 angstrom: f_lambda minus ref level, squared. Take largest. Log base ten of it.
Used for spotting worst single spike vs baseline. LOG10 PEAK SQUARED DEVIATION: 1.0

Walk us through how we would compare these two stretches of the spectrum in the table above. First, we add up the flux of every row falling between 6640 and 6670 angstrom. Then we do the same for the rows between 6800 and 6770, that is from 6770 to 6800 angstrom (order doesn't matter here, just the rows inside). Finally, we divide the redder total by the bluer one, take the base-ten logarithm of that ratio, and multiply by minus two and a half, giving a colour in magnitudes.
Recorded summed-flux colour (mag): 0.04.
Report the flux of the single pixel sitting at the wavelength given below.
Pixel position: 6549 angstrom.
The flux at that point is 11.36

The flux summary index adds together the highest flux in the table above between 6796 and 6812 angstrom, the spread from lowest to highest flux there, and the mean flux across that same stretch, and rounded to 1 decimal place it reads 21.4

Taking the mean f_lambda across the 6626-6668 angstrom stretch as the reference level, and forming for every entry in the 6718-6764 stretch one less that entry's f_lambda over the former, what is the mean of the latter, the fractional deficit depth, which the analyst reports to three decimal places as 0.032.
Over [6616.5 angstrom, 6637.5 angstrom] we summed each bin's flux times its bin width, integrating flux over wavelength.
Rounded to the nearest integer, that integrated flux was 231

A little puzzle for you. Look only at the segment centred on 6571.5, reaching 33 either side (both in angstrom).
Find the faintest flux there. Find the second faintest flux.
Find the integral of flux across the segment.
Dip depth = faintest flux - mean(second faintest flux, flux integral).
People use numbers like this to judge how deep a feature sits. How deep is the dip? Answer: -344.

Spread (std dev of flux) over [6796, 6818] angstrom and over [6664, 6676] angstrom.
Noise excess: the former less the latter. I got -0.1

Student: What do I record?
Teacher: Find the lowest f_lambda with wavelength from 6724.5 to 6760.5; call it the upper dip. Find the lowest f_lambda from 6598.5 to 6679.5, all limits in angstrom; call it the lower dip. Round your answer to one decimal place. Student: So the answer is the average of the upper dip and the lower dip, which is 10.2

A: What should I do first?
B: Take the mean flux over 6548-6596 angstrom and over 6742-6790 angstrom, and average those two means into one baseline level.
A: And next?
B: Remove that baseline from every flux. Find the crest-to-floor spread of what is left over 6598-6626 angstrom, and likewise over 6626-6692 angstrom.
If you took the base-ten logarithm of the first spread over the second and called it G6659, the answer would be 0.03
